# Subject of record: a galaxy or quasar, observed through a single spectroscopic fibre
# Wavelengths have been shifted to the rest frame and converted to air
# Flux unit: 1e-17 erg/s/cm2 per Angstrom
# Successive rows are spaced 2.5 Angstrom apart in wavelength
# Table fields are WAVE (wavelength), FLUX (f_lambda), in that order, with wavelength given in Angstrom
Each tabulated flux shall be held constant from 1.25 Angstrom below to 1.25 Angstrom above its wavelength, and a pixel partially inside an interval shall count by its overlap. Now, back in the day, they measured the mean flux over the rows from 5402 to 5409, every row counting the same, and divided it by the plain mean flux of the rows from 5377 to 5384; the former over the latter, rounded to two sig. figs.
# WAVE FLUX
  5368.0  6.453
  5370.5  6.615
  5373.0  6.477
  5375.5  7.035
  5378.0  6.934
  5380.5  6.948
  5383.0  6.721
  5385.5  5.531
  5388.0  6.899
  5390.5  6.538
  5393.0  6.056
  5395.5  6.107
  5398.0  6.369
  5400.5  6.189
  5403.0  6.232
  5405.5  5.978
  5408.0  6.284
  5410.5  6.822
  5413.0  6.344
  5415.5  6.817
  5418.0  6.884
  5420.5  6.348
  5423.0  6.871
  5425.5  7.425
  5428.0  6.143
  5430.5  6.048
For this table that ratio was 0.90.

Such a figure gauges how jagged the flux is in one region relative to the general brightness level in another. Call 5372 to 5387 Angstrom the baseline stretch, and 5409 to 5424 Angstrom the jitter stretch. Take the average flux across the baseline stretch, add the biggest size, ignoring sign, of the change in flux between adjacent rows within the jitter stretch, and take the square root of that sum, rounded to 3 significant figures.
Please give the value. 2.67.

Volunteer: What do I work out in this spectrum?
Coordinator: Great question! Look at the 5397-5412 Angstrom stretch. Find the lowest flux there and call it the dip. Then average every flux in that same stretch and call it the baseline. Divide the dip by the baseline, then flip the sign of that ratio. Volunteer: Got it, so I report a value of -0.947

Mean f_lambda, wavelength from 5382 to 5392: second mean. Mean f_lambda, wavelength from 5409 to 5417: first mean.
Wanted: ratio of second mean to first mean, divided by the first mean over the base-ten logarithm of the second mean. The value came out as 0.117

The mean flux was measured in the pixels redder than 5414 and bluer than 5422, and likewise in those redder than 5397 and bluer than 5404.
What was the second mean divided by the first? 0.94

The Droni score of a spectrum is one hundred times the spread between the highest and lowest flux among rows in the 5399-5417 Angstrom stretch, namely 84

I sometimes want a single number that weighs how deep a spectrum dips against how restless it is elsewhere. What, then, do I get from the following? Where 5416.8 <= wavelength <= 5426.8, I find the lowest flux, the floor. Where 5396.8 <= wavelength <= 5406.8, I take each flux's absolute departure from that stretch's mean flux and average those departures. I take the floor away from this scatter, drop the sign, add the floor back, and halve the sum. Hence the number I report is 6.29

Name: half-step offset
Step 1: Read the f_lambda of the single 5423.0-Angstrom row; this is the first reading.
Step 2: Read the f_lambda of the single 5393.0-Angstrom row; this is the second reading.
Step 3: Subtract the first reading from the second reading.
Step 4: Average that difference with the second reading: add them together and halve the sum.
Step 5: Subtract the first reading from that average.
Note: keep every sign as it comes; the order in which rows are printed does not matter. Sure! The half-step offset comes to -4.3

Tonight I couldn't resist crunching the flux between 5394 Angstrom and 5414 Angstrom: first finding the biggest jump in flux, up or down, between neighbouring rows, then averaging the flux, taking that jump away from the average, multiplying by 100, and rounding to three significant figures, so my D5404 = 575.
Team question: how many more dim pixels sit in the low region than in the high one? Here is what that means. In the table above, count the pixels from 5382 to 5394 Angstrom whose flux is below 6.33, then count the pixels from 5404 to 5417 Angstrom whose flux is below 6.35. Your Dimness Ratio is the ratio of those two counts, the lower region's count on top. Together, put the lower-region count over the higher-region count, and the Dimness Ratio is 0.7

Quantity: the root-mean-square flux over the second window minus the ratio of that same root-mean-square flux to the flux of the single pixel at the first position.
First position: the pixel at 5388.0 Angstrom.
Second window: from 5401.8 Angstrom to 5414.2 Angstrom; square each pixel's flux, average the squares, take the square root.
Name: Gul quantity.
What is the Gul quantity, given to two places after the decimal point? 5.42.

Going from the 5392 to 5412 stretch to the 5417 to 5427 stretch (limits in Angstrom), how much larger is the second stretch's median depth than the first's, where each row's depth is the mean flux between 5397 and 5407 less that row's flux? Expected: -0.67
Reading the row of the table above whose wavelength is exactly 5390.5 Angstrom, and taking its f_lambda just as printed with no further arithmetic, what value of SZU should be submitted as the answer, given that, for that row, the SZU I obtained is 6.538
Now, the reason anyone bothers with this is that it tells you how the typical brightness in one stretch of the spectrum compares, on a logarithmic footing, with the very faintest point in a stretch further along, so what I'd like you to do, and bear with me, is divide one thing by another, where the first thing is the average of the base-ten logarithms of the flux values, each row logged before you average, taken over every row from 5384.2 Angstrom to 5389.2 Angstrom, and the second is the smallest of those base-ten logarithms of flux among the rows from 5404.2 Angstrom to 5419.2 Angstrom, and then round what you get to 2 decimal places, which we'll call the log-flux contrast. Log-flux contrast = 1.02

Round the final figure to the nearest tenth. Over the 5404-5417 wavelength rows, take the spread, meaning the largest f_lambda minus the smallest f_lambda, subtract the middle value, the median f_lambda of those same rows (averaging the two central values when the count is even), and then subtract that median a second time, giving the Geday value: -11.8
